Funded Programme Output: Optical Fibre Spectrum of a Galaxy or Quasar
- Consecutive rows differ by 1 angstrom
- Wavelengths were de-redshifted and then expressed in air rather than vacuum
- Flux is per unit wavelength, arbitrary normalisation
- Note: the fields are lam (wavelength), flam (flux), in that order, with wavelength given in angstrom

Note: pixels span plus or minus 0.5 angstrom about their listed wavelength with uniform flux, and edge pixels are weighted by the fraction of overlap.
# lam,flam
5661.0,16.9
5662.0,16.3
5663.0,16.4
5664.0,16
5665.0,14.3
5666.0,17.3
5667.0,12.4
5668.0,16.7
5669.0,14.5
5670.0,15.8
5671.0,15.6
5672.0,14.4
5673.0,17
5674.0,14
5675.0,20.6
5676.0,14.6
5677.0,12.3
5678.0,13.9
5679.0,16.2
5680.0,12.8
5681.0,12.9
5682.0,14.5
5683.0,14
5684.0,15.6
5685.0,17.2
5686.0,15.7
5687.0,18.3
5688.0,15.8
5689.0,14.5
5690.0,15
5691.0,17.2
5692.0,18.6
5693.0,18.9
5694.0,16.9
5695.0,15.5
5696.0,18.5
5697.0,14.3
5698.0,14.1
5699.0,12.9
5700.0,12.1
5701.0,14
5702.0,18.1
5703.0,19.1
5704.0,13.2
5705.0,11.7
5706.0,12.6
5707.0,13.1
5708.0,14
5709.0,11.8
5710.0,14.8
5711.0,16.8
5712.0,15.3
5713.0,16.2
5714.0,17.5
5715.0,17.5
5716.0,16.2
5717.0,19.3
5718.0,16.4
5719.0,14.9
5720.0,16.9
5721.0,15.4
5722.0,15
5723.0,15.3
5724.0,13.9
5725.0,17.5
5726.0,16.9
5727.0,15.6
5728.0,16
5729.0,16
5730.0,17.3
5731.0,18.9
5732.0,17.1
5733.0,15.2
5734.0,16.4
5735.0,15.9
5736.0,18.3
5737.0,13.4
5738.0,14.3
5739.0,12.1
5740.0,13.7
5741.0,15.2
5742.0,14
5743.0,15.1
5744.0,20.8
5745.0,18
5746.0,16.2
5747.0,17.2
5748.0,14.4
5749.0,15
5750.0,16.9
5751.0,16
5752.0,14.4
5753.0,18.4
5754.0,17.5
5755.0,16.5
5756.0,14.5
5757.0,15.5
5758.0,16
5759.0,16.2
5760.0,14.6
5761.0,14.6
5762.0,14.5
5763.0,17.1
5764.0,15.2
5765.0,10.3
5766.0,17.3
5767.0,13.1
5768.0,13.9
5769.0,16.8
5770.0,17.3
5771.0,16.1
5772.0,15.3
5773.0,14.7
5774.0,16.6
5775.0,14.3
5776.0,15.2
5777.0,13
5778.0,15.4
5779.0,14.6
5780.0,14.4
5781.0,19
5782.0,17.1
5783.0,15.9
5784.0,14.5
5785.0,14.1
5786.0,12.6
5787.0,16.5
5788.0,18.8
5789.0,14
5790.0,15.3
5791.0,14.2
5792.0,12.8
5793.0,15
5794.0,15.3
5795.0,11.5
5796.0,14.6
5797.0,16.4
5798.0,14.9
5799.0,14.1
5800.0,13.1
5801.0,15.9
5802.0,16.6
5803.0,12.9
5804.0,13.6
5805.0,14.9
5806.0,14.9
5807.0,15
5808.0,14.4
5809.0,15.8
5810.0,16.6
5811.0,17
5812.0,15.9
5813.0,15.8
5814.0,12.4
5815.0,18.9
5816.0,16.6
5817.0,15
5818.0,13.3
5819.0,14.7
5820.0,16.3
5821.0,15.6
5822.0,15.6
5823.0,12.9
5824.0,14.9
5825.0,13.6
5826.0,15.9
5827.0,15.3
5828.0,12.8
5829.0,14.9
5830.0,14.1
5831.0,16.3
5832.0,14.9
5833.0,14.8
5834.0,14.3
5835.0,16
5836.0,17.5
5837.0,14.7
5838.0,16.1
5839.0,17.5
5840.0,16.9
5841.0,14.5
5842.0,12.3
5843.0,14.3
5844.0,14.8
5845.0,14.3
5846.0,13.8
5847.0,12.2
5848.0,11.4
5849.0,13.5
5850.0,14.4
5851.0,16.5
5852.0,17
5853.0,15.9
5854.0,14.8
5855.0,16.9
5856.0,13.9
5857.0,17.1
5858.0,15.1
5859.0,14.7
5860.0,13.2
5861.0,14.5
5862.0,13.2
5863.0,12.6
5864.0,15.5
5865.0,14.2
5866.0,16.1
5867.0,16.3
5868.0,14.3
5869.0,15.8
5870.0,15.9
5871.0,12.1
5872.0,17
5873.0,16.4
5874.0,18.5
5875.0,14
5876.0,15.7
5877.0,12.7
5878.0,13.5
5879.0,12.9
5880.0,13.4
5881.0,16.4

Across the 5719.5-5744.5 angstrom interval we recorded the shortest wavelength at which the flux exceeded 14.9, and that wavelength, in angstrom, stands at 5720.0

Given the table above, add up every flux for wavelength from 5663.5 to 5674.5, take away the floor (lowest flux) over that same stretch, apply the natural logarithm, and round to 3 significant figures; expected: 5.05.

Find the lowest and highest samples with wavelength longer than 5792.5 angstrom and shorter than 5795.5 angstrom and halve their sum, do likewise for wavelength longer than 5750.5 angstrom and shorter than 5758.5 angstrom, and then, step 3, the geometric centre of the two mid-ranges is 14.8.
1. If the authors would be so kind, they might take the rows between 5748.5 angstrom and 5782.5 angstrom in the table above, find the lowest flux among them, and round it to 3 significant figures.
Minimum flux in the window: 10.3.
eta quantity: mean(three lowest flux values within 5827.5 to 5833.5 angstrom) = 13.9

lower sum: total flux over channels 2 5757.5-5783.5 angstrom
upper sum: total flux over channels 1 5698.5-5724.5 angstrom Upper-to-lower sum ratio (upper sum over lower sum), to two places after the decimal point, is 0.99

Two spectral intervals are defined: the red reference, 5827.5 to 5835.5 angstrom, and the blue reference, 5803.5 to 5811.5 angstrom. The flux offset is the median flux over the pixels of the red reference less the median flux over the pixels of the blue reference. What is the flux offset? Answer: -0.1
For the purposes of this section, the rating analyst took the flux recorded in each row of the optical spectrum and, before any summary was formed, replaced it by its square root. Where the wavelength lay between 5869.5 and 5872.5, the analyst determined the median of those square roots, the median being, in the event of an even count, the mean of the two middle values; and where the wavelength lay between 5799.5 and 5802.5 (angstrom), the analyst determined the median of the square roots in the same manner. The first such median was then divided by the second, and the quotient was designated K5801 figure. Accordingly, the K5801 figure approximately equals 1.00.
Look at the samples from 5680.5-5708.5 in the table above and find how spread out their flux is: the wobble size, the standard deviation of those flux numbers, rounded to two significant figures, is 2.2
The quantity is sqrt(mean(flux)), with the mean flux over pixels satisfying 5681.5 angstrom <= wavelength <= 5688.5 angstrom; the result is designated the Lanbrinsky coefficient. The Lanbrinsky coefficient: 3.984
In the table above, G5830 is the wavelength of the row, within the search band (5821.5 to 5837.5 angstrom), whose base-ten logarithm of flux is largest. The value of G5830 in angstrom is 5836.0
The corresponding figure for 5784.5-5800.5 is 5788.0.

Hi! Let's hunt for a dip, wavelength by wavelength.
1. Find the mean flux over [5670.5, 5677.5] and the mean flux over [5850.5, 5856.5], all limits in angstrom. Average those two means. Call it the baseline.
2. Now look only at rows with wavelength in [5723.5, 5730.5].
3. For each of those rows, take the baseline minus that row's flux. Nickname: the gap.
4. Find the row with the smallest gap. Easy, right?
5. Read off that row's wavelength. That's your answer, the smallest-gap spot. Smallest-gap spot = 5725.0 angstrom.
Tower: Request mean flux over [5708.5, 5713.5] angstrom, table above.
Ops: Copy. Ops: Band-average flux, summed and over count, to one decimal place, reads 15.0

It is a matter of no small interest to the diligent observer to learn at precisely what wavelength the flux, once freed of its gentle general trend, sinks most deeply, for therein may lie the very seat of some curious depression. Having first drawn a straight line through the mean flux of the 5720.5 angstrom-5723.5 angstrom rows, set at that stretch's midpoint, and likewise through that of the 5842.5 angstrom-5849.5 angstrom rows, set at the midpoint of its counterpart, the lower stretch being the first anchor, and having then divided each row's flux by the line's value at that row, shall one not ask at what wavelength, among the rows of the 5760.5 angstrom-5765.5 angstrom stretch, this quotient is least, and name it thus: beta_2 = 5765.0 angstrom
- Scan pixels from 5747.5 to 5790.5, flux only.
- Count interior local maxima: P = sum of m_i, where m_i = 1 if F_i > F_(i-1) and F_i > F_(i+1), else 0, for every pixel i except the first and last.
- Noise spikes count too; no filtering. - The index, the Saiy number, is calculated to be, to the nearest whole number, 11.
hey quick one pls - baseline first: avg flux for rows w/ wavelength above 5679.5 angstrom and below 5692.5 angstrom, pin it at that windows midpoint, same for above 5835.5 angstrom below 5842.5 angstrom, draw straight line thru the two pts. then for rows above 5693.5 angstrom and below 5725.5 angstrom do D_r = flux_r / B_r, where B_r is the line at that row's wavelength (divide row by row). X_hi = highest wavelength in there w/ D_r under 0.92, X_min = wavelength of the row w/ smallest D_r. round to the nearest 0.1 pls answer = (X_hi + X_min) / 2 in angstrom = 5714.5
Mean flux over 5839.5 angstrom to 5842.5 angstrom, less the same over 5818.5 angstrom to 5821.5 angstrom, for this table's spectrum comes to -1.0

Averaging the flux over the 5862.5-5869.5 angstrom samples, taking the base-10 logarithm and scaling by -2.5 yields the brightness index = -2.94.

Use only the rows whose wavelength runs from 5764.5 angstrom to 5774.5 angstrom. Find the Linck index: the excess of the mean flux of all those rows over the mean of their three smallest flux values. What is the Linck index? 2.7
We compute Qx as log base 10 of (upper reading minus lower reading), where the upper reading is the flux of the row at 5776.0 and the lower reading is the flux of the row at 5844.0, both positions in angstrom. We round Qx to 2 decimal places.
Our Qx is -0.40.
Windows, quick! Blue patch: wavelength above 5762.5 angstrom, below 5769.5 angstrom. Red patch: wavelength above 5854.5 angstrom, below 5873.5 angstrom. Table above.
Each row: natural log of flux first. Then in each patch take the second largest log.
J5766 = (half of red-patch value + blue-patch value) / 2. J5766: 2.13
